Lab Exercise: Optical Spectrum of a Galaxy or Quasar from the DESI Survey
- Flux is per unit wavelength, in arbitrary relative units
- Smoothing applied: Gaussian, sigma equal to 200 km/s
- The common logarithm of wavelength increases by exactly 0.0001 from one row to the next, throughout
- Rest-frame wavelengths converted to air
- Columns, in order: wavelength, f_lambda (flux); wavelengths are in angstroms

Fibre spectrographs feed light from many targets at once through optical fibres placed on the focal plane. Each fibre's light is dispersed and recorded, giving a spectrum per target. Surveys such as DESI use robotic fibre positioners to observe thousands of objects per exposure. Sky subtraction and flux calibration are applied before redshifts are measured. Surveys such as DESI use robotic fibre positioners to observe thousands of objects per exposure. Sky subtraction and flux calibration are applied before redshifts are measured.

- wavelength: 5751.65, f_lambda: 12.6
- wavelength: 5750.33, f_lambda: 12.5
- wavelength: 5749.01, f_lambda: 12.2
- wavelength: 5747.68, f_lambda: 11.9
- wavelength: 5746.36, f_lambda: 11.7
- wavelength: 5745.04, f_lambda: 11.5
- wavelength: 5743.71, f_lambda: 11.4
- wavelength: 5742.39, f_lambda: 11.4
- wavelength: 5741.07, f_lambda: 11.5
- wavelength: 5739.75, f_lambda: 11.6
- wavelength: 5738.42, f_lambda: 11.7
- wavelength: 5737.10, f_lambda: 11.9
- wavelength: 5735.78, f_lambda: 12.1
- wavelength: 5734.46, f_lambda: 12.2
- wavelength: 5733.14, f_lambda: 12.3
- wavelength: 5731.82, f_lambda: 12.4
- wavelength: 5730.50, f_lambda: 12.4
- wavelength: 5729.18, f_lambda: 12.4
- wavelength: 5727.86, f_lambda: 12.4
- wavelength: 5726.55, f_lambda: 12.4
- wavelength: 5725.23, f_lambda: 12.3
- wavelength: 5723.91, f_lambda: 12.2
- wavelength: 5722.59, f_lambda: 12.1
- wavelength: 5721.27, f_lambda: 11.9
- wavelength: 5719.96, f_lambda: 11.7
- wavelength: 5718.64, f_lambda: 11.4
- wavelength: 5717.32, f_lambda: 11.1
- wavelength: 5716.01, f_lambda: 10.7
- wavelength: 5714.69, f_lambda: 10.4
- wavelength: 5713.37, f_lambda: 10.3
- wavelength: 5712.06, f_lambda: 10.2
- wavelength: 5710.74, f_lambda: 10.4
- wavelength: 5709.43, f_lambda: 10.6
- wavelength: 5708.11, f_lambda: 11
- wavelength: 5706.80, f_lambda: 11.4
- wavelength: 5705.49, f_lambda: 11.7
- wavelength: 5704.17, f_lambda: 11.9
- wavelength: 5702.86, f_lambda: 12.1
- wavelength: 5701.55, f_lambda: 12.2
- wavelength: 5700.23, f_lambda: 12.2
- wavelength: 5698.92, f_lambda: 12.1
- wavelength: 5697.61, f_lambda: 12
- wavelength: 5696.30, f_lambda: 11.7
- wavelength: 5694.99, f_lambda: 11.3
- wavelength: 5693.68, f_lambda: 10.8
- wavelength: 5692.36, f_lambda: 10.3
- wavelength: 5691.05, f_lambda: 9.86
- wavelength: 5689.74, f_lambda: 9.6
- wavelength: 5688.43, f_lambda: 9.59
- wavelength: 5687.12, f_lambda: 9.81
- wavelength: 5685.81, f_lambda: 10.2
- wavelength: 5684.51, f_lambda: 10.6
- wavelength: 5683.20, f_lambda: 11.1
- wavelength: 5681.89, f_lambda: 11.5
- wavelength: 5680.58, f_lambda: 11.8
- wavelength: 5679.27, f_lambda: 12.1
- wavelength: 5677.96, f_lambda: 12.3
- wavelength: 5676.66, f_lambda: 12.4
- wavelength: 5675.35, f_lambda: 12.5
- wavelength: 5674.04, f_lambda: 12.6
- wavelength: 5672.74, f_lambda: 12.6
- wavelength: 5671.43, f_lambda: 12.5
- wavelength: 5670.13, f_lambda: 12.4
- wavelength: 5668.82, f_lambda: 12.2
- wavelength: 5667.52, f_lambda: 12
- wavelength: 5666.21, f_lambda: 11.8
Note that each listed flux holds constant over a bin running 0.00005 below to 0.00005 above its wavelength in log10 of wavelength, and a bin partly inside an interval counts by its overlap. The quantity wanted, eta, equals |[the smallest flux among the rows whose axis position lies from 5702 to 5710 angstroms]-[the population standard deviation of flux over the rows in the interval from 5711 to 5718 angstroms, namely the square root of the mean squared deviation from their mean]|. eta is 10.3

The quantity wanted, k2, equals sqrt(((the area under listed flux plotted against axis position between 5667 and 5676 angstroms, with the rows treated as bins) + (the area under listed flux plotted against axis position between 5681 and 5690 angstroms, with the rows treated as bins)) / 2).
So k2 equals 10.14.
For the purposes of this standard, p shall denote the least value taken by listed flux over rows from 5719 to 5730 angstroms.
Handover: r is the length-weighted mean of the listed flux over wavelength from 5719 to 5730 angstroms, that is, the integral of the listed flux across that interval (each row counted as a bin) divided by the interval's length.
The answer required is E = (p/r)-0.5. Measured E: 0.462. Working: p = 11.7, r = 12.2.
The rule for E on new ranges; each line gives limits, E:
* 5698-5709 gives 0.432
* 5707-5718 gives 0.460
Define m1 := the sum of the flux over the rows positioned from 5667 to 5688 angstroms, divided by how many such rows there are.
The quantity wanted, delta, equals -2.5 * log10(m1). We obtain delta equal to -2.68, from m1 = 11.79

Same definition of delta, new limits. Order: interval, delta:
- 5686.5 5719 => -2.60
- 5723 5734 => -2.73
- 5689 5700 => -2.60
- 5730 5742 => -2.70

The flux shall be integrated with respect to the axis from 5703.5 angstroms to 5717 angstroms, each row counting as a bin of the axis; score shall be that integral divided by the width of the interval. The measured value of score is 10.9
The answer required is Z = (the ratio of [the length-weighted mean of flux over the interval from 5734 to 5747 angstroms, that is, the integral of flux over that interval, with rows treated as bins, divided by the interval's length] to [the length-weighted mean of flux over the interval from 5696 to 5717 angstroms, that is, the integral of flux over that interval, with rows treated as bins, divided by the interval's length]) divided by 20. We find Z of 0.052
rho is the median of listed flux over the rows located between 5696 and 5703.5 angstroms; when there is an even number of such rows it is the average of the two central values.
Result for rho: 12.1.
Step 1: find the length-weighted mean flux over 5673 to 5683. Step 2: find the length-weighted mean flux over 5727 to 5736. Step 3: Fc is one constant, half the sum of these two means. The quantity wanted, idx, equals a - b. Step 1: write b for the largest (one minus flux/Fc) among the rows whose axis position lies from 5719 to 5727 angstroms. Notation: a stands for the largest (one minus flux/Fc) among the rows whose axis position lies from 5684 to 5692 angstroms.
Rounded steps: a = 0.22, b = 0.04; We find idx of 0.17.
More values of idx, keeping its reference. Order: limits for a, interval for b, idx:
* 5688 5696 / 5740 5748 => 0.15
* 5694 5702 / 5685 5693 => -0.14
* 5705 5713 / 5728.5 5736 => 0.16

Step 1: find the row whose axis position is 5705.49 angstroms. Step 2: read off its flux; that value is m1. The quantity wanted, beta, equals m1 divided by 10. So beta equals 1.17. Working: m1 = 11.7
